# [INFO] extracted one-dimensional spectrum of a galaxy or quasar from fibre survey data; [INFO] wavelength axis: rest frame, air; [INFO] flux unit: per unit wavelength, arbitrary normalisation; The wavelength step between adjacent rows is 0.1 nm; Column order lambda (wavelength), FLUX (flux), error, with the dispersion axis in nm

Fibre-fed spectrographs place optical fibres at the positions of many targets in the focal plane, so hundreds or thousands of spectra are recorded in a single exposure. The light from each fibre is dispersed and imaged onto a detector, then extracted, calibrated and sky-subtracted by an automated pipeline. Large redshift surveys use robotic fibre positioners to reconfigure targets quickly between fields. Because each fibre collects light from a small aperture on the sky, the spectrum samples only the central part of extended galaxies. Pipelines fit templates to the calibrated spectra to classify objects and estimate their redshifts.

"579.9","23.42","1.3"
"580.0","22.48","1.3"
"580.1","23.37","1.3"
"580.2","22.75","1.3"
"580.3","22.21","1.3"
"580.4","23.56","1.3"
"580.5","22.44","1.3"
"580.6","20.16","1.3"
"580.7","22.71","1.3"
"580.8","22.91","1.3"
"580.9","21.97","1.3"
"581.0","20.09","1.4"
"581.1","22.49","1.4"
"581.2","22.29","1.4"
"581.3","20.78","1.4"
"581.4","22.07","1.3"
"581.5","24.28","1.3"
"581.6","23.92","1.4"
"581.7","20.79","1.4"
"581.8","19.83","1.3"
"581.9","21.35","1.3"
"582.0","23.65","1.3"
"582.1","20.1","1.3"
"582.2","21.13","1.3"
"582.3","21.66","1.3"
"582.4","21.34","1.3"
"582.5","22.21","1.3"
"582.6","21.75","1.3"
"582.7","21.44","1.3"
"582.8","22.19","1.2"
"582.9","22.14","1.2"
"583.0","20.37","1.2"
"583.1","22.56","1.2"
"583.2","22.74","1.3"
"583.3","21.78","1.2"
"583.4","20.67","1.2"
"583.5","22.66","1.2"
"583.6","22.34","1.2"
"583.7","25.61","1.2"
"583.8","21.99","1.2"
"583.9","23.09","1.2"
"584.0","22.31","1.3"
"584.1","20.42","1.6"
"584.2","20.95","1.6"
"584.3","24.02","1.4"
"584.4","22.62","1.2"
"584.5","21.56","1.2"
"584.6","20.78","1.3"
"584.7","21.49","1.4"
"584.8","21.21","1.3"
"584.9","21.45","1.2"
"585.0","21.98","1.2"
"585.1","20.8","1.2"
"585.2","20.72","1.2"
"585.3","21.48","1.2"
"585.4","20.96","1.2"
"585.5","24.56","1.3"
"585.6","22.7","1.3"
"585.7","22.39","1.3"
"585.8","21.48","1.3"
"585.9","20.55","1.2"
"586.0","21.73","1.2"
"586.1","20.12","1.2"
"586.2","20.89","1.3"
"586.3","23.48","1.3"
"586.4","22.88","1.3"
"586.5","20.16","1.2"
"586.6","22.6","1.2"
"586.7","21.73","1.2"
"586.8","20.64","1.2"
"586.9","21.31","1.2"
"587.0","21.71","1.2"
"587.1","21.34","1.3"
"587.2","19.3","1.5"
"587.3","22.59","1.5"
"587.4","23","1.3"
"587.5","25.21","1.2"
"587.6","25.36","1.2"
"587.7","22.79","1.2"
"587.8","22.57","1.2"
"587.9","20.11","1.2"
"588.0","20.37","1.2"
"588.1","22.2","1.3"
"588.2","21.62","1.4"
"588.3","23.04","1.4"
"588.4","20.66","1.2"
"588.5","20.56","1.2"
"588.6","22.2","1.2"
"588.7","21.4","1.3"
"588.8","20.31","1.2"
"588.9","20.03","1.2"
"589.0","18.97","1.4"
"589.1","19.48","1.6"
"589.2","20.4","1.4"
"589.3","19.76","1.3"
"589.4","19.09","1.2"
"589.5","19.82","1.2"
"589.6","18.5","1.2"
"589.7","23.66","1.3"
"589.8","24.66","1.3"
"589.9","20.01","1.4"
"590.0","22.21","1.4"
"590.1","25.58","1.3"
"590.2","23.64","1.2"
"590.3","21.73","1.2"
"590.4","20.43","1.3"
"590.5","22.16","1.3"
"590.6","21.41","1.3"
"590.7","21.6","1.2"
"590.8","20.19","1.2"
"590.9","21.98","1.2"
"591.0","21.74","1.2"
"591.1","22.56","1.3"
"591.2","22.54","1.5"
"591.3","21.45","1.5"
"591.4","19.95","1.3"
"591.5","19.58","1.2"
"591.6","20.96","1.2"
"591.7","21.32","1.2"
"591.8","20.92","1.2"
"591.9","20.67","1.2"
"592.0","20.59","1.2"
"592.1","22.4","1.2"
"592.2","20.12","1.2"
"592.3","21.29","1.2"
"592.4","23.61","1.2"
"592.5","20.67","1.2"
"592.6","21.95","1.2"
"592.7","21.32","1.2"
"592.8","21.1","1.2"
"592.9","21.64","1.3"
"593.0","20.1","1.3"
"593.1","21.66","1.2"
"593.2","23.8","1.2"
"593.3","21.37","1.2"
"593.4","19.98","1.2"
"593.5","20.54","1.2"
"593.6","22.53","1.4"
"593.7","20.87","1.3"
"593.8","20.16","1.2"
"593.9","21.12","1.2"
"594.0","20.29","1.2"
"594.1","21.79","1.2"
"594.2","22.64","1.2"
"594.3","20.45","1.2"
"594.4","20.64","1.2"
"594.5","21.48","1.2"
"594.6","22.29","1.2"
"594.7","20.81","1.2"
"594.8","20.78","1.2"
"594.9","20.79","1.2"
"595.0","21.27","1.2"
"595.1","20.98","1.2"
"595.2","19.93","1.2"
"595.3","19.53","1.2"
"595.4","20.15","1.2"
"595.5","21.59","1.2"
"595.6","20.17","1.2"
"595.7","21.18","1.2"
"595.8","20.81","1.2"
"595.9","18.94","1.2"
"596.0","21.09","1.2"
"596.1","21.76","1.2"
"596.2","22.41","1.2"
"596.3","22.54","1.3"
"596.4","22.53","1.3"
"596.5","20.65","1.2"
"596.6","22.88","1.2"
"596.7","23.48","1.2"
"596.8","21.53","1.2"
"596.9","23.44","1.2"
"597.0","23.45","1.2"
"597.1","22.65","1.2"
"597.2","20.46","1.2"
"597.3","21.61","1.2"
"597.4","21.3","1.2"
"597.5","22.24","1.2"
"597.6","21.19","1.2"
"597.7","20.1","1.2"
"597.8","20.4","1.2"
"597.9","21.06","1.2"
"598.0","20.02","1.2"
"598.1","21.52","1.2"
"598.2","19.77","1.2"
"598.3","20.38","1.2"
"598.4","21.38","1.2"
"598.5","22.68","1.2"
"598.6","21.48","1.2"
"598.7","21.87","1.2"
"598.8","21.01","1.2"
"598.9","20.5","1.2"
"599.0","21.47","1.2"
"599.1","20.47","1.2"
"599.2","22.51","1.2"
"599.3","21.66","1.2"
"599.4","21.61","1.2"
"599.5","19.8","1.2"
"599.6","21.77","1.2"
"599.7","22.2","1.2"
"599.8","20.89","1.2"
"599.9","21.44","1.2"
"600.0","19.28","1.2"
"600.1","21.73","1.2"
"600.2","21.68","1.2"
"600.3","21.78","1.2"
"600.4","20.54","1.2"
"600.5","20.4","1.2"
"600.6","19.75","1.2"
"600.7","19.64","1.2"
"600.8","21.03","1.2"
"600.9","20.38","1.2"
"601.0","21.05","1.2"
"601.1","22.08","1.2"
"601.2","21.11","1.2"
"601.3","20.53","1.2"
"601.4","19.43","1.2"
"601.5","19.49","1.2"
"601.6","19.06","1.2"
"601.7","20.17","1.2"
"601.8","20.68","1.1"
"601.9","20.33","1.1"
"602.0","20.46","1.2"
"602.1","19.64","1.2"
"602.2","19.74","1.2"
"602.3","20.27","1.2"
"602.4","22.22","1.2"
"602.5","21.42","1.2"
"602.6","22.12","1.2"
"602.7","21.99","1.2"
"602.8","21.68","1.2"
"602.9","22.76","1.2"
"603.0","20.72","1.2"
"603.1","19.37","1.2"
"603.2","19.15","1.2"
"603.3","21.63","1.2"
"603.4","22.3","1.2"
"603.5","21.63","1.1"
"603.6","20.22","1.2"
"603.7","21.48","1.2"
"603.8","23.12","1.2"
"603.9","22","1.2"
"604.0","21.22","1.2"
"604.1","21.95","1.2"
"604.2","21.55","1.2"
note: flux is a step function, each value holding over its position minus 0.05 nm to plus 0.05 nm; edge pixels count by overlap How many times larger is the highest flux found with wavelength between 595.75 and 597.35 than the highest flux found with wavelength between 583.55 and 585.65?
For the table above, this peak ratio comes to 0.917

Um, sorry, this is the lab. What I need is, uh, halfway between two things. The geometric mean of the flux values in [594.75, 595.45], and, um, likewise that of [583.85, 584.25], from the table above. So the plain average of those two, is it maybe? 21.07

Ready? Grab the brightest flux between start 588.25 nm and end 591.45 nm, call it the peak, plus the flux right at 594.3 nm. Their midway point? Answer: 23.0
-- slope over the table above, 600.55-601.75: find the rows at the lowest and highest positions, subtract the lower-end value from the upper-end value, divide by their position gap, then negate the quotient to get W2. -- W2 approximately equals -0.4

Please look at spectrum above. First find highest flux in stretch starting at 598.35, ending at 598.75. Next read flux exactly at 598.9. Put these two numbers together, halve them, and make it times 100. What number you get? 2159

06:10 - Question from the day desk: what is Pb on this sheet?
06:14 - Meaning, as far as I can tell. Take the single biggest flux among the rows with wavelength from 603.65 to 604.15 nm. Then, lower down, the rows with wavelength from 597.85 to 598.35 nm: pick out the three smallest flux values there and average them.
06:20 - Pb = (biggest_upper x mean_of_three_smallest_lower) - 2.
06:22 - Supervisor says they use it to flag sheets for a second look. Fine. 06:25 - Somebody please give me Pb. 462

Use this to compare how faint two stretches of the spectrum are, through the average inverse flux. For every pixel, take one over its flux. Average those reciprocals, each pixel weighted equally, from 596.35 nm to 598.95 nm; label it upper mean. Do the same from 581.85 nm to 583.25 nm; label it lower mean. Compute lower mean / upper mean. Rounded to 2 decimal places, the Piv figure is 0.99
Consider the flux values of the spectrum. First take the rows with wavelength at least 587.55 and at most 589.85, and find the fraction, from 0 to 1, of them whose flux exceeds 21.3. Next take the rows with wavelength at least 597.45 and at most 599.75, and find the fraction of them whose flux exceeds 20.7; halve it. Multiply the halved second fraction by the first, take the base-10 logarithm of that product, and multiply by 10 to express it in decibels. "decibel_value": -8.5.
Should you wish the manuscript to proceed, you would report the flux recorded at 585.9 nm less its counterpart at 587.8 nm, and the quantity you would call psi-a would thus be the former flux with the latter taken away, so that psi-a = -2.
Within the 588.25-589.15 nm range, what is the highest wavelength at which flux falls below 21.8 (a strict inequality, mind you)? 589.1 nm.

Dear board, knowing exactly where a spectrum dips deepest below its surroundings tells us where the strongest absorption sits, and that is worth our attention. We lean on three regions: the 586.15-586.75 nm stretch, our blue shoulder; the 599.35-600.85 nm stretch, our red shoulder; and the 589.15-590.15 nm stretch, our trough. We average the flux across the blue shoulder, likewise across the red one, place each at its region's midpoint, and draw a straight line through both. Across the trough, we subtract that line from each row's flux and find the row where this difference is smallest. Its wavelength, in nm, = 589.6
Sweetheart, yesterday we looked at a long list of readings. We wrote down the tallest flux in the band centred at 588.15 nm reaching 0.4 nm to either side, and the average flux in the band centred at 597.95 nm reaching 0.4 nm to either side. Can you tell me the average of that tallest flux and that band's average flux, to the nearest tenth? 21.8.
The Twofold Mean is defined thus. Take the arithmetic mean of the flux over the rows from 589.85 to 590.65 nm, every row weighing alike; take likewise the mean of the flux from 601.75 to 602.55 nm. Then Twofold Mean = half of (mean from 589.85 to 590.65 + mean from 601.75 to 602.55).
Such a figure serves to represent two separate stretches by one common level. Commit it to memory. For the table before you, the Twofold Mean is 21.4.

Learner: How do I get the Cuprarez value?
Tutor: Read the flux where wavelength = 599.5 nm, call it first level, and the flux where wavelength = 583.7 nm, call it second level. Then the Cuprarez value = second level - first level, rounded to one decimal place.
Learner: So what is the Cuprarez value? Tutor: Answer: 5.8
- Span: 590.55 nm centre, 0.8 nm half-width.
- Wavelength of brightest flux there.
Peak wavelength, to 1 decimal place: 590.1 nm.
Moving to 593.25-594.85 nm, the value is 594.2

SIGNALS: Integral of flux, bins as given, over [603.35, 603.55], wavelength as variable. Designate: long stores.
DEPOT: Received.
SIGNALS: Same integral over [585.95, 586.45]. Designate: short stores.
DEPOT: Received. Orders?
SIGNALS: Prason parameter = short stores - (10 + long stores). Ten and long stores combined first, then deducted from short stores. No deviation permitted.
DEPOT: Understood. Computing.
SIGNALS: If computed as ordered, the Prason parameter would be -3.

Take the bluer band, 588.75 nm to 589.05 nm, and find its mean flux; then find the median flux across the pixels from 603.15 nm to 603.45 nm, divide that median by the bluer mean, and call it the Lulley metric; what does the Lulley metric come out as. 1.09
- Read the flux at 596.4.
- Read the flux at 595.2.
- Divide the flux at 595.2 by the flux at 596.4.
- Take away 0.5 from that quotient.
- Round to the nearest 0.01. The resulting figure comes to 0.38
